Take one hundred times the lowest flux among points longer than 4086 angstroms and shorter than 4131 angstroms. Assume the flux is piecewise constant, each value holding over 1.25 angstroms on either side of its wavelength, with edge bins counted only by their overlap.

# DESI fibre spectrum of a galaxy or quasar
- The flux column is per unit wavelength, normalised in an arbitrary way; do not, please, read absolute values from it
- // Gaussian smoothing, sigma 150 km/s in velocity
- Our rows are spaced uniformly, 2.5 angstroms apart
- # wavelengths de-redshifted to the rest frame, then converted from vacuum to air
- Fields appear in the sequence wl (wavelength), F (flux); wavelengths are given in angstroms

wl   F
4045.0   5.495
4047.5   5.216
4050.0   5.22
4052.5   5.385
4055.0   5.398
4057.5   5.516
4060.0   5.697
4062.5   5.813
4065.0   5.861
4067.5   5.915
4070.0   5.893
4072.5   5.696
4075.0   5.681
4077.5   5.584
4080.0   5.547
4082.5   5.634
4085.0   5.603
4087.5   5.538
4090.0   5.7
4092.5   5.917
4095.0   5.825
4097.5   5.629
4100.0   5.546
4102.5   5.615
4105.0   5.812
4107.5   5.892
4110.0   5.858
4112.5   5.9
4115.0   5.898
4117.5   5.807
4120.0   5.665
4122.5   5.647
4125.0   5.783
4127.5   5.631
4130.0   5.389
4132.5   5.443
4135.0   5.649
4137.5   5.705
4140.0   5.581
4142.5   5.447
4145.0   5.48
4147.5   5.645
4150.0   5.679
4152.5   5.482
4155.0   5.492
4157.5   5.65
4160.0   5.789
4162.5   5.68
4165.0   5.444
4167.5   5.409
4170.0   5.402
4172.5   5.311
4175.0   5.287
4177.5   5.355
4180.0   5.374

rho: 539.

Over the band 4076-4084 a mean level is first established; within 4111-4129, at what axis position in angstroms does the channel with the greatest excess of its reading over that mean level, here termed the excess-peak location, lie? 4112.5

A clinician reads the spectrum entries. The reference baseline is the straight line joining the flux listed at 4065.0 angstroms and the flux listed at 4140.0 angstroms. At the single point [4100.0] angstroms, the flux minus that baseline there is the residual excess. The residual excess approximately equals -0.18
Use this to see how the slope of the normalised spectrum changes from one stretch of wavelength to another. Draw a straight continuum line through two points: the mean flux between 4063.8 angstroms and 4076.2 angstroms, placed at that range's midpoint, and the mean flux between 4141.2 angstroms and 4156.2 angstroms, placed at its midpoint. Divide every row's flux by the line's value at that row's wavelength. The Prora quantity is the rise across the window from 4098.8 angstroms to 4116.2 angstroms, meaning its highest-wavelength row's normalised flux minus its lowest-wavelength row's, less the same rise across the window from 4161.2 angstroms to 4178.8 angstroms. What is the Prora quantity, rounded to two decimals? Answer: 0.12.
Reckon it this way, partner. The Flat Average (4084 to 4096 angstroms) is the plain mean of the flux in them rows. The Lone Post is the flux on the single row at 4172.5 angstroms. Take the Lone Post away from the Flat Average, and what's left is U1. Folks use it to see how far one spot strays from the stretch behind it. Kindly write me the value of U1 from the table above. 0.41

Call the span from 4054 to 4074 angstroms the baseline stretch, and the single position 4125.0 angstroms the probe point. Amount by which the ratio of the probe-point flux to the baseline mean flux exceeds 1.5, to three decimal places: -0.490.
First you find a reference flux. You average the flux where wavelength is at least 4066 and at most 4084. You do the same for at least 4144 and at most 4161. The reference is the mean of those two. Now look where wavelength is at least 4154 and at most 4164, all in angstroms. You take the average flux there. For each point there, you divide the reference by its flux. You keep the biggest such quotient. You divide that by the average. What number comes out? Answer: 0.182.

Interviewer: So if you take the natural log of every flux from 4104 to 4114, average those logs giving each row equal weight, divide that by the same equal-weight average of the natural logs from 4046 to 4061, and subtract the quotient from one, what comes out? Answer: -0.049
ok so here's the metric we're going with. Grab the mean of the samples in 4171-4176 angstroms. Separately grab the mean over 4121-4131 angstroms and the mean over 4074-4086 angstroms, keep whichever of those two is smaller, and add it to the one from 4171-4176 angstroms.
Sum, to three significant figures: 10.9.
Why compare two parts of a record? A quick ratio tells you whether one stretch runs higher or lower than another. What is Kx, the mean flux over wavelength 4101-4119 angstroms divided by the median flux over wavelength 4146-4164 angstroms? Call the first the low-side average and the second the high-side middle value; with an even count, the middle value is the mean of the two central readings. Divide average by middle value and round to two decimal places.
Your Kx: 1.03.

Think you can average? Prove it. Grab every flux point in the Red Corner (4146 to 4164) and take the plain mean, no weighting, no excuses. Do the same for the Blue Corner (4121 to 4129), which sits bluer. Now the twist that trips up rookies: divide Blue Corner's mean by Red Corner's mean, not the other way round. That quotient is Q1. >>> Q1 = 1.01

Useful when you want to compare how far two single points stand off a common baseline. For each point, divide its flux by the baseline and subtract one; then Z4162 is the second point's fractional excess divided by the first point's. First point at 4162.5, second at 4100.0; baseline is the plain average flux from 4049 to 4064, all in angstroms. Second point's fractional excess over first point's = 0.2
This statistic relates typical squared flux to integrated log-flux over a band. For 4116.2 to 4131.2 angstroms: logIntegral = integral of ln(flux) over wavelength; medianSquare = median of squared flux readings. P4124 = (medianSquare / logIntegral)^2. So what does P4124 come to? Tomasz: 1.52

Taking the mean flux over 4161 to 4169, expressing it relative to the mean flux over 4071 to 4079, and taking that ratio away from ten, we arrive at 9.03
